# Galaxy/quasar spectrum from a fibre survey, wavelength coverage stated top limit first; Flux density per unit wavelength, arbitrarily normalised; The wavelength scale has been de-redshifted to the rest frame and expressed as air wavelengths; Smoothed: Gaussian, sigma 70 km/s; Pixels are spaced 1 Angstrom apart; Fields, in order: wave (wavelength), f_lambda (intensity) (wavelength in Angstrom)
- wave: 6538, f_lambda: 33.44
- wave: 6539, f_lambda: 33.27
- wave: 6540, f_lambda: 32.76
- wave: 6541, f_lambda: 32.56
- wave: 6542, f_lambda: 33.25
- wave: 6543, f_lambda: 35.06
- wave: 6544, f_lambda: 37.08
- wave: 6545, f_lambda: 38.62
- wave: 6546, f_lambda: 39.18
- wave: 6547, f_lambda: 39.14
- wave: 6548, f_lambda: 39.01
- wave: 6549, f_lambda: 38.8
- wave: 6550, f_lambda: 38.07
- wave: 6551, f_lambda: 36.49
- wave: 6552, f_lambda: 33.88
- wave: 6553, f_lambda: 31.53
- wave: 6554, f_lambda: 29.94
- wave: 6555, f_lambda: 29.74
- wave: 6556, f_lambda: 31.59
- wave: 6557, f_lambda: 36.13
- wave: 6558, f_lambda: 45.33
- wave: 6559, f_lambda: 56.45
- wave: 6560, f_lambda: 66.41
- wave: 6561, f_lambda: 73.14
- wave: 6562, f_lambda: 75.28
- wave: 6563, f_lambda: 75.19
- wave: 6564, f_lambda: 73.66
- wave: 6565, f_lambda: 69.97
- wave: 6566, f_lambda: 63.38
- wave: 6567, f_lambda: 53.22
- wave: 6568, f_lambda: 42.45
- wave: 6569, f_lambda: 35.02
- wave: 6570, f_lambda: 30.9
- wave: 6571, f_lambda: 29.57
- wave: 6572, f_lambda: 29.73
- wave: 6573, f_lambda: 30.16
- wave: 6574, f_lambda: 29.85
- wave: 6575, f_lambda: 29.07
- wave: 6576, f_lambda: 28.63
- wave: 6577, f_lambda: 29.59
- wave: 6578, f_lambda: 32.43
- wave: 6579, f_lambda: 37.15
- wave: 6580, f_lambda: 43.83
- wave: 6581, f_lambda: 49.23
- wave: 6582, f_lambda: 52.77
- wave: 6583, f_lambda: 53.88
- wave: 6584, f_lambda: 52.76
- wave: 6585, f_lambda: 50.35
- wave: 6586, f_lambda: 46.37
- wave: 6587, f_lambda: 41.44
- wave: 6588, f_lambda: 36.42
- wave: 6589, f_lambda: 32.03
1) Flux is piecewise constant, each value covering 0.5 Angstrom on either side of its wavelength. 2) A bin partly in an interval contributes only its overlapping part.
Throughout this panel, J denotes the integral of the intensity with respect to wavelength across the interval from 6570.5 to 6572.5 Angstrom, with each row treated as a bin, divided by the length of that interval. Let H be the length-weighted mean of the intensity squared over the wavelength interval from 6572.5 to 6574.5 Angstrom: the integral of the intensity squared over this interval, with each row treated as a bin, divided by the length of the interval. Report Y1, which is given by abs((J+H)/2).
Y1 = 465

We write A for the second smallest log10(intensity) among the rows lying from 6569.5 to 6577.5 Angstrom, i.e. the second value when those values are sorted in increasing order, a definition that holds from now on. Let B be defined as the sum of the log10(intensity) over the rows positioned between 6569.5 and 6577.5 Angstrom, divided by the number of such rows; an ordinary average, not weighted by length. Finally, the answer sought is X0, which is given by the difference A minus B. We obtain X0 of -0.009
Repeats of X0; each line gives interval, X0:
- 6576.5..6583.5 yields -0.109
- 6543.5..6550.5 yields -0.005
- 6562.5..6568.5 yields -0.065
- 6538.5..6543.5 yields -0.008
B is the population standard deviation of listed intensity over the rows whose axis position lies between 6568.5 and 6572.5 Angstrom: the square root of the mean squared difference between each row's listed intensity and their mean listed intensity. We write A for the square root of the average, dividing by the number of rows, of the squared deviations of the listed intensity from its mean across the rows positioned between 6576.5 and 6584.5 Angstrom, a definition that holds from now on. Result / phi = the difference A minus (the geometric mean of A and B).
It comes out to 4.6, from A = 9.1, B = 2.2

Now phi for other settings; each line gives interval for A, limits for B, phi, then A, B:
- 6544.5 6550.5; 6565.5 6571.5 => -1.8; 0.4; 12.3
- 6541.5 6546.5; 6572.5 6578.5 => 0.6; 2.2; 1.2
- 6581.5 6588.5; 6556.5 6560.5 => -2.2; 6.1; 11.4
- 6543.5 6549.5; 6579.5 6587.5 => -1.0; 0.7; 4.3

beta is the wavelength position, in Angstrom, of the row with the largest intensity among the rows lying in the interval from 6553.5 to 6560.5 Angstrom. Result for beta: 6560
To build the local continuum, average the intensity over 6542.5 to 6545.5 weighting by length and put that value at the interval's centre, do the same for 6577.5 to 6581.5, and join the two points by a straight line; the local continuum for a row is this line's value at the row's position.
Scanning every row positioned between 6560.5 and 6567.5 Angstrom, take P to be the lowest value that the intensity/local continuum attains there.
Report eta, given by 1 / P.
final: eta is 0.74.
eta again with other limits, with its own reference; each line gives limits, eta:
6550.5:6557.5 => 1.28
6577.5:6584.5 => 1.25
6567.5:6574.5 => 1.34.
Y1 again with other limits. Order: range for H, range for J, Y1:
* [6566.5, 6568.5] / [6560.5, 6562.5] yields 1196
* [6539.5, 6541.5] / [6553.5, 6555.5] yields 548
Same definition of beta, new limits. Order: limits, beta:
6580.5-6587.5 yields 6583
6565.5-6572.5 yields 6566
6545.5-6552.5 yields 6546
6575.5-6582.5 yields 6582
